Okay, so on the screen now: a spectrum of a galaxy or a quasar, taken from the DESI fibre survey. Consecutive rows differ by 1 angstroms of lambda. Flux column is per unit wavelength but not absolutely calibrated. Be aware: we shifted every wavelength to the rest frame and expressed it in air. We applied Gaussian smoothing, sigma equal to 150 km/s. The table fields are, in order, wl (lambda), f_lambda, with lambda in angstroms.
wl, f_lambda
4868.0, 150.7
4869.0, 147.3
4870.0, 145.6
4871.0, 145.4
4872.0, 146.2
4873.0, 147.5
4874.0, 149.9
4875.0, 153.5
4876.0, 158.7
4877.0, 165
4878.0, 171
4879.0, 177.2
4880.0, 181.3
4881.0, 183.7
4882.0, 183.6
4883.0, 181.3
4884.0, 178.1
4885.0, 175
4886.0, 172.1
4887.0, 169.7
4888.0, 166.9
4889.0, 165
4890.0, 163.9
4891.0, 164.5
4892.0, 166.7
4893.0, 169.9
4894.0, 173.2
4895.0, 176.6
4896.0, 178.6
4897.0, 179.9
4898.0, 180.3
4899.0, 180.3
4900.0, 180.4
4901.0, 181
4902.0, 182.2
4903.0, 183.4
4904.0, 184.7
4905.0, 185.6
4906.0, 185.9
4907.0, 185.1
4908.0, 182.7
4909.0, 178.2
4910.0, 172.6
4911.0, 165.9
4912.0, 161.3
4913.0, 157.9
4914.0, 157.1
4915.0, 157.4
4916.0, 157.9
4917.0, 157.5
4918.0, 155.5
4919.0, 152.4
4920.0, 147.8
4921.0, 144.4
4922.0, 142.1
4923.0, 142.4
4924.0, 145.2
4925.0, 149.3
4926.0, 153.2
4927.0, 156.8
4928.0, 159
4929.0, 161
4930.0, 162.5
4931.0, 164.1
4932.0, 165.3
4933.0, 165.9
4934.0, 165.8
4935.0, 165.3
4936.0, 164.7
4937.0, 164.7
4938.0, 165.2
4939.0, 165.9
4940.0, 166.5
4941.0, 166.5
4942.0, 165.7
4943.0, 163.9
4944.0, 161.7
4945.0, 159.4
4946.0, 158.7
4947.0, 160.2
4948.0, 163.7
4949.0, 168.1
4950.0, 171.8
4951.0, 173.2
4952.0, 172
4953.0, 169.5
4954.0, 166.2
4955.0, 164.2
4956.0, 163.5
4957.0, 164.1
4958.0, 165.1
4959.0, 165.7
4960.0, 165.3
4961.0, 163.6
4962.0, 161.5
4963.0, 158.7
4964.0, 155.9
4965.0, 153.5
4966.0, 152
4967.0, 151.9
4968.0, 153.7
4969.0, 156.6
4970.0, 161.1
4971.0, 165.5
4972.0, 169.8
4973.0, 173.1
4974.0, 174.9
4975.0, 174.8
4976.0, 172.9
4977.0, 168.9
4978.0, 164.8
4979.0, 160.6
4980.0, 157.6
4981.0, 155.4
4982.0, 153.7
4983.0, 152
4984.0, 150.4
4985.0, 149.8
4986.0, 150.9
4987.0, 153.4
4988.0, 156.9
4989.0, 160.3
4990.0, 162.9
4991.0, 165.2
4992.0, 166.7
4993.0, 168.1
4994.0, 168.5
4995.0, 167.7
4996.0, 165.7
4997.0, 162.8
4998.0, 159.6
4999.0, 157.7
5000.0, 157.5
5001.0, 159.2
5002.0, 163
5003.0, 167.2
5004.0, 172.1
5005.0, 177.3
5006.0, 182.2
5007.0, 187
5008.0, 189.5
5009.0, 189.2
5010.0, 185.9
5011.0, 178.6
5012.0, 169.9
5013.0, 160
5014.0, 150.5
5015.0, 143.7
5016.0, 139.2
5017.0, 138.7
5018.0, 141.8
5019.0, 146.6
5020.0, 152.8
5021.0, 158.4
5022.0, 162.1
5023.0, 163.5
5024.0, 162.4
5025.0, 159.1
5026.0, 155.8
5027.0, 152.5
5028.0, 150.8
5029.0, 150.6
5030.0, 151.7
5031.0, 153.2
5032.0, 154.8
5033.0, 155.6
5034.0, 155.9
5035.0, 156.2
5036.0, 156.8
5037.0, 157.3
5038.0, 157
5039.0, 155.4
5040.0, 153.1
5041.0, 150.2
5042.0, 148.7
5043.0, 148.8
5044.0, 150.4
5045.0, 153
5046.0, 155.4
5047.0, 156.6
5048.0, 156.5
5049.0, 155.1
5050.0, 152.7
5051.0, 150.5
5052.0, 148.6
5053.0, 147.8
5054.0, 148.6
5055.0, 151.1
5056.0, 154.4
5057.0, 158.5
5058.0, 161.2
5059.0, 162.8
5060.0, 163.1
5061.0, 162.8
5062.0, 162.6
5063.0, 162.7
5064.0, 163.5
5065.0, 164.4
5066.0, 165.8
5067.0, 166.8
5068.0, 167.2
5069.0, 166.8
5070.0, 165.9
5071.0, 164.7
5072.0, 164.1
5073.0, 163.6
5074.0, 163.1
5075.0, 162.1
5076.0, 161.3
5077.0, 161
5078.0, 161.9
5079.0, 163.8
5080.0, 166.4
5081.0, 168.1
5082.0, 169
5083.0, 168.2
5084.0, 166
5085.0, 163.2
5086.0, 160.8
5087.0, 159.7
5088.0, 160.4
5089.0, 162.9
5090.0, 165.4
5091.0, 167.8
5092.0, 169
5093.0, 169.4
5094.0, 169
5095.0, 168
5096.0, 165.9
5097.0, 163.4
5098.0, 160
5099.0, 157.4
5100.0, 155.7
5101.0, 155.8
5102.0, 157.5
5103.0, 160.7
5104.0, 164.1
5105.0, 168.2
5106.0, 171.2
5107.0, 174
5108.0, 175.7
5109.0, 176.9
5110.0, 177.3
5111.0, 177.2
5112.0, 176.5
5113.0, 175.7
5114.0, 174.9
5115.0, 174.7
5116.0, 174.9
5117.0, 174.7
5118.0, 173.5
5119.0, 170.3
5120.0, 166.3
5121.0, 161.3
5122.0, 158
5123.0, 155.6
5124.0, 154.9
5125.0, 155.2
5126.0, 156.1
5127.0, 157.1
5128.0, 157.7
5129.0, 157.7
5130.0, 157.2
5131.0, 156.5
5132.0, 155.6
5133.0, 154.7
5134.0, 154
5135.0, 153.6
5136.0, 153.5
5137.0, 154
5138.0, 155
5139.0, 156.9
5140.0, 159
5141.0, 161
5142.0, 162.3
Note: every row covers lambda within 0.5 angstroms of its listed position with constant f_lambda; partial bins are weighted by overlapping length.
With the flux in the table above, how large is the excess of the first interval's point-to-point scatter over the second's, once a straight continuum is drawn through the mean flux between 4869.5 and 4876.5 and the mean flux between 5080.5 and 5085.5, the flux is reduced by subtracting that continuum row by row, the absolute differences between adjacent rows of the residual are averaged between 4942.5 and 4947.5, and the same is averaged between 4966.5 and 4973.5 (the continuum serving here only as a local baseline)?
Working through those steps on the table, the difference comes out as -1.7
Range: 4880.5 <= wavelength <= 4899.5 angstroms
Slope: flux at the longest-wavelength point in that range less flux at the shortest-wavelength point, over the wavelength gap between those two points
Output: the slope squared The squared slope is 0.04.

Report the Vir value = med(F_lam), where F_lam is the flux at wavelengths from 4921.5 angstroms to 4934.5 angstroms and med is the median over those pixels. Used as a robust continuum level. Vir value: 159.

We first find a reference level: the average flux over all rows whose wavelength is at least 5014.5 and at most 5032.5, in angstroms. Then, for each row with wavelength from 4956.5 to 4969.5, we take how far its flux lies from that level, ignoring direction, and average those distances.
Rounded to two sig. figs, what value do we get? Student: 7.0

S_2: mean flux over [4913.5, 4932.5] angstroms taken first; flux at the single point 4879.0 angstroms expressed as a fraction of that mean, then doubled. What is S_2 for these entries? 2.30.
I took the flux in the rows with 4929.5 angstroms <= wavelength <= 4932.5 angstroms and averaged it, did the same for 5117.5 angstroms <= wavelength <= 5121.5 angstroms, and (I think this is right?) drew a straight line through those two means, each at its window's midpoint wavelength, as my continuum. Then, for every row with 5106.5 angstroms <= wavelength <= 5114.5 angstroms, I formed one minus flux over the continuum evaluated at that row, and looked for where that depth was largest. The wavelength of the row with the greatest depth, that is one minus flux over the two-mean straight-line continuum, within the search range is 5107.0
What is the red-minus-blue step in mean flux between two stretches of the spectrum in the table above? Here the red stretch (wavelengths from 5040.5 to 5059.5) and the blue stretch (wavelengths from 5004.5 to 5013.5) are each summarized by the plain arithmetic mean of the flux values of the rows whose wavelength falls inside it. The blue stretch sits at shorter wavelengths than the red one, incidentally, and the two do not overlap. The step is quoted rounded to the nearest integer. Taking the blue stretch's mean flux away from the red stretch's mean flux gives -27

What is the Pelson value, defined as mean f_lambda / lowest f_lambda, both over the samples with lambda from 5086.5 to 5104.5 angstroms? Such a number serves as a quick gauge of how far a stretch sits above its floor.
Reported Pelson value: 1.05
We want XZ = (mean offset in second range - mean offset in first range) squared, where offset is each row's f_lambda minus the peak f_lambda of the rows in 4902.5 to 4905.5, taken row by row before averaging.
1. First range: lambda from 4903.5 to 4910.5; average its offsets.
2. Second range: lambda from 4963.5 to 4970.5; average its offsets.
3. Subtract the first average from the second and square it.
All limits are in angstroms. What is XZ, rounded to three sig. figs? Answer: 738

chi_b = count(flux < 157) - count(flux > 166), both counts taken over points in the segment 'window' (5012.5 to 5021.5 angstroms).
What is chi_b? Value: 7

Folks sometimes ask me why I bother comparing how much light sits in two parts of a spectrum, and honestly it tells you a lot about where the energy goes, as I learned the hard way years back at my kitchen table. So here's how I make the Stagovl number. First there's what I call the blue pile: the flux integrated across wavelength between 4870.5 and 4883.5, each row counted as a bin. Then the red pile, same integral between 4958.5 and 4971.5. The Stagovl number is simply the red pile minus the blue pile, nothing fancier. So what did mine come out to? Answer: -79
